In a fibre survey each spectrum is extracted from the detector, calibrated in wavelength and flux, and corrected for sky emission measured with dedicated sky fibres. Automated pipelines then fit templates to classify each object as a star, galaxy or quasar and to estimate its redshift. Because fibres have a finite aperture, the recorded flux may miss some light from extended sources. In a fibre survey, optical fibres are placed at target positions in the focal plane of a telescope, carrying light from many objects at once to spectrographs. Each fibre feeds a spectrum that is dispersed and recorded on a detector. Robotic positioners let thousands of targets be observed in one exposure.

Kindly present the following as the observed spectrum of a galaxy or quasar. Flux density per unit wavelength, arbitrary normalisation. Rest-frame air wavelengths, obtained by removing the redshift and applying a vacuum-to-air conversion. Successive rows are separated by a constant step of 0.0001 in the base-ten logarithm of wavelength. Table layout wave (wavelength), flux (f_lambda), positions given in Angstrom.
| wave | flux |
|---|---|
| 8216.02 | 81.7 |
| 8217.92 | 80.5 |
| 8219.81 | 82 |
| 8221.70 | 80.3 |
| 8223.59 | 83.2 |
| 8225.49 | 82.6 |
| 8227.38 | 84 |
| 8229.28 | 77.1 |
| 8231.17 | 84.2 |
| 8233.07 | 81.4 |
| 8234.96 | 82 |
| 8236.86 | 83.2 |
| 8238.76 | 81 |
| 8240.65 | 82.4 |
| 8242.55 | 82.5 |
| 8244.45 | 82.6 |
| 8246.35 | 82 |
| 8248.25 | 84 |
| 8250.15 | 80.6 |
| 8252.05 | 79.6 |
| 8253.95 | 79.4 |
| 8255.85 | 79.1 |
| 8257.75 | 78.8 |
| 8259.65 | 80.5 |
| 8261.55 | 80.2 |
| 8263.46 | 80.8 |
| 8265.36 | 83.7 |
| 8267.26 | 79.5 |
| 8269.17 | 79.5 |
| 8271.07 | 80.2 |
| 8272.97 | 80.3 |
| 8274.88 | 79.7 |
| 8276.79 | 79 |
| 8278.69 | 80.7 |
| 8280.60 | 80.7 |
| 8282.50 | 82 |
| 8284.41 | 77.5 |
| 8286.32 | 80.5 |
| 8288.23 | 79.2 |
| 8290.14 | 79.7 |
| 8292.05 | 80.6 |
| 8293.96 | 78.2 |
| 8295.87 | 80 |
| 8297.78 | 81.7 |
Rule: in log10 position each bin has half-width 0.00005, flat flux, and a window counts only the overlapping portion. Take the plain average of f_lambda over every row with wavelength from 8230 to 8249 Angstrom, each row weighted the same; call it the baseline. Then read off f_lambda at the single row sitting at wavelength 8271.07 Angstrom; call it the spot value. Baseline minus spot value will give 2.3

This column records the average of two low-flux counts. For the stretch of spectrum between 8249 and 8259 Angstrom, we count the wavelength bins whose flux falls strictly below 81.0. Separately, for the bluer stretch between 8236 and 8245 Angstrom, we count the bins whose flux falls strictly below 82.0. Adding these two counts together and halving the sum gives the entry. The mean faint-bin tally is 3.0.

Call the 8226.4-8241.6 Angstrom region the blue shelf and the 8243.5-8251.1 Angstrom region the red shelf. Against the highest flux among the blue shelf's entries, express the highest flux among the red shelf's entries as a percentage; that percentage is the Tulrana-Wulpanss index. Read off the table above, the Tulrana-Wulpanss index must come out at 100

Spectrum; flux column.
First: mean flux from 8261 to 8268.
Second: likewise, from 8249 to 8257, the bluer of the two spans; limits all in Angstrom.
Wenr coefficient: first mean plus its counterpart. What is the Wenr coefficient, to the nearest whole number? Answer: 161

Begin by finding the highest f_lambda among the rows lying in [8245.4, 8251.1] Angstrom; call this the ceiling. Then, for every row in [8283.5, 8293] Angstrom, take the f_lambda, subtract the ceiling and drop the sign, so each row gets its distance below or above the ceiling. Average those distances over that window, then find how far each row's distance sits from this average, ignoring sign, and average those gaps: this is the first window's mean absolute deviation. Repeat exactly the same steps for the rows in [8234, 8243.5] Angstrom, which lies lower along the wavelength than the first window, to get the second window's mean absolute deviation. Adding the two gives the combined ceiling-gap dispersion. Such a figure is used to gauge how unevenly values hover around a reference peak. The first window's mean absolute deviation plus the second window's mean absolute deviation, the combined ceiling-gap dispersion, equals 1.5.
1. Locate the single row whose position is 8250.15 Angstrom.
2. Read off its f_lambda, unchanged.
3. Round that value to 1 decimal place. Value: 80.6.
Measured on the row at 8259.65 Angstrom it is 80.5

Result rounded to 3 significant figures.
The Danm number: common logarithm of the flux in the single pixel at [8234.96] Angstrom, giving 1.91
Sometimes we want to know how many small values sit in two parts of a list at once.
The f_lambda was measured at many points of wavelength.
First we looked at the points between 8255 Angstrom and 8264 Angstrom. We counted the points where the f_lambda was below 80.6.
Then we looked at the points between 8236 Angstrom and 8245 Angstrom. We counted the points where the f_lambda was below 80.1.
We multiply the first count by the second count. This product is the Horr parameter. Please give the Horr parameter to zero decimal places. 0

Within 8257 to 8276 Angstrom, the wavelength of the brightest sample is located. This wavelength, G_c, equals 8265.36 Angstrom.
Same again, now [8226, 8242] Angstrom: 8231.17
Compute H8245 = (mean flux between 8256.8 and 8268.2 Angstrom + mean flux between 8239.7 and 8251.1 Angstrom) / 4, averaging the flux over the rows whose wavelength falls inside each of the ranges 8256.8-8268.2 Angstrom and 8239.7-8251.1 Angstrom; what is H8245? 40.7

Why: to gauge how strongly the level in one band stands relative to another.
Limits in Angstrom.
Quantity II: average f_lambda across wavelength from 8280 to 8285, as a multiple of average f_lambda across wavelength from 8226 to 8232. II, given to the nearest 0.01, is 0.98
